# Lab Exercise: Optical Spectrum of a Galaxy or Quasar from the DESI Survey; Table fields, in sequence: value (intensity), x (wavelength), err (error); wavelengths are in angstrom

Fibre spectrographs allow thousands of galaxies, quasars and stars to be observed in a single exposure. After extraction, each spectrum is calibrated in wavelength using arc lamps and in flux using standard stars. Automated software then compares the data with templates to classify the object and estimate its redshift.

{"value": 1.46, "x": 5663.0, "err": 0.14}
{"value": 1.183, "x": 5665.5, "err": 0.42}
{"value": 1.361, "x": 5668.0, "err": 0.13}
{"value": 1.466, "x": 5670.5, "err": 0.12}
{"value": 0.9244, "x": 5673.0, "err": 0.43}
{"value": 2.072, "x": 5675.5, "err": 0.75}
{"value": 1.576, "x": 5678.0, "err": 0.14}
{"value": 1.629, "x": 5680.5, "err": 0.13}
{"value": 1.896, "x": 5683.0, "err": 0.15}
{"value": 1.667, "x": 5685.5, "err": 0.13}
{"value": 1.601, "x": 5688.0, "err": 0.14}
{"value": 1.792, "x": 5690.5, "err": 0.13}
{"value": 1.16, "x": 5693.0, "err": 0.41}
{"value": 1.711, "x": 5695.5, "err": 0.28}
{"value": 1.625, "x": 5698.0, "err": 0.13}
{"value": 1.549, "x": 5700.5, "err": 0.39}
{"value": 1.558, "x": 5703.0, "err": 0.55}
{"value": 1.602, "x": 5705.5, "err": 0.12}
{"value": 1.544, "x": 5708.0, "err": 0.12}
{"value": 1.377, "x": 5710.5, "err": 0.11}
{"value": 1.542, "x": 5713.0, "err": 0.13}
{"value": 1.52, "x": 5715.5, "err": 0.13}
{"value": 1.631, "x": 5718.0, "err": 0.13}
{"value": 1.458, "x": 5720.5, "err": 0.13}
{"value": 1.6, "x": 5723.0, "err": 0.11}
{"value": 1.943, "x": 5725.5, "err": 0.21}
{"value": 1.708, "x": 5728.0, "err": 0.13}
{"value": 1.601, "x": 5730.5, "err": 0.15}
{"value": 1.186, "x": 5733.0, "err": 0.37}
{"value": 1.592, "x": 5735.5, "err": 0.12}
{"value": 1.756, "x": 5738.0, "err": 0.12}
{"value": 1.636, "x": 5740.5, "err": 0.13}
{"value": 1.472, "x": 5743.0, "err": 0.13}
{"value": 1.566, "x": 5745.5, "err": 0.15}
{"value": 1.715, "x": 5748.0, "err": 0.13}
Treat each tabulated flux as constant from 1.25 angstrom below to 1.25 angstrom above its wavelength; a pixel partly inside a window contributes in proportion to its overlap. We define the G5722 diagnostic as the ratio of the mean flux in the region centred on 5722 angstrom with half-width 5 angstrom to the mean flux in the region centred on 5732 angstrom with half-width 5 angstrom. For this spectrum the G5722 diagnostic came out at 1.090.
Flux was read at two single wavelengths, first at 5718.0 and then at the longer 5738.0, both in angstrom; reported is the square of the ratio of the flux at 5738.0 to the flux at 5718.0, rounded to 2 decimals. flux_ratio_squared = 1.16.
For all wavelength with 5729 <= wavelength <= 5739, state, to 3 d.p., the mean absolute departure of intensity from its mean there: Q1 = 0.174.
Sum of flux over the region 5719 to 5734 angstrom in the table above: 9.5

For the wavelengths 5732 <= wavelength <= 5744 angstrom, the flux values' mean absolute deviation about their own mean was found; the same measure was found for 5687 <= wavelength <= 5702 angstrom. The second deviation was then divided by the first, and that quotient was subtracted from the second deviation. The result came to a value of -0.8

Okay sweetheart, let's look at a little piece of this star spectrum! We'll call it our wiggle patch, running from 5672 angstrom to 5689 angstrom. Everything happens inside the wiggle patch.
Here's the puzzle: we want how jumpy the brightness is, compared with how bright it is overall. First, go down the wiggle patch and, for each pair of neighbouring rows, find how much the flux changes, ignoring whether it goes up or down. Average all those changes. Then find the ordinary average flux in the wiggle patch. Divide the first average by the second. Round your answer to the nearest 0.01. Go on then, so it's 0.23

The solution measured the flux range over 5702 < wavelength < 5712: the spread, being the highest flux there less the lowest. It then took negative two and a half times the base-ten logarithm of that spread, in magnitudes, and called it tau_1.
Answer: 1.6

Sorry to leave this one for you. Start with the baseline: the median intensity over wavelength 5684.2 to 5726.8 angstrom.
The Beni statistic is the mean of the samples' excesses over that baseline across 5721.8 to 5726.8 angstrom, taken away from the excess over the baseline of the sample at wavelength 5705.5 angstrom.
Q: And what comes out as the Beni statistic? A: -0.2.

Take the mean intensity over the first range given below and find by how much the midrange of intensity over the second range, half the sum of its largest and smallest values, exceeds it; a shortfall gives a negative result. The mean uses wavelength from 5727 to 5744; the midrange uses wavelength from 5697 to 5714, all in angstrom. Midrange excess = -0.063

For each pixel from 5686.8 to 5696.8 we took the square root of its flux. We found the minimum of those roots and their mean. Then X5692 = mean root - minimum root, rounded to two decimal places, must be 0.17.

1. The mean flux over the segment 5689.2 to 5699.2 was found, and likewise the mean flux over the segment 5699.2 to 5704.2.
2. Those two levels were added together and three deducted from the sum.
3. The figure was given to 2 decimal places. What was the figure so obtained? 0.13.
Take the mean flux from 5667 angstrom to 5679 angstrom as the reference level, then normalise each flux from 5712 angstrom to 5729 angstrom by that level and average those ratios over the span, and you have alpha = 1.10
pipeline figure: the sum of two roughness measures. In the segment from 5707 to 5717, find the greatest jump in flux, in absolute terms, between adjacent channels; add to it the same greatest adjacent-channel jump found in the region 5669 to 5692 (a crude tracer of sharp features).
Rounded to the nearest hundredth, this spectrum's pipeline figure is 1.31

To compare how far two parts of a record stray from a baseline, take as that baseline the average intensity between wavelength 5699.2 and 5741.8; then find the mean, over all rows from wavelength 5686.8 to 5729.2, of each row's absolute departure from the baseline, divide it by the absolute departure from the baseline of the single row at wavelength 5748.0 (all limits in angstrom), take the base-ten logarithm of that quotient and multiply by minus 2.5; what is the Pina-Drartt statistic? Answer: 0.2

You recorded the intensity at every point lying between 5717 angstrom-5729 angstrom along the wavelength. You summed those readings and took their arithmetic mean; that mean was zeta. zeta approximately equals 1.67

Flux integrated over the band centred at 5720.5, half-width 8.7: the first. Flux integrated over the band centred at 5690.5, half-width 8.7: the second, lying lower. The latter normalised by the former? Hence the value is 1.00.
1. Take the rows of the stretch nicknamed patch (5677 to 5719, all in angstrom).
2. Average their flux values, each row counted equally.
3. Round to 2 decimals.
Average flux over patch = 1.59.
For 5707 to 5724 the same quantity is 1.52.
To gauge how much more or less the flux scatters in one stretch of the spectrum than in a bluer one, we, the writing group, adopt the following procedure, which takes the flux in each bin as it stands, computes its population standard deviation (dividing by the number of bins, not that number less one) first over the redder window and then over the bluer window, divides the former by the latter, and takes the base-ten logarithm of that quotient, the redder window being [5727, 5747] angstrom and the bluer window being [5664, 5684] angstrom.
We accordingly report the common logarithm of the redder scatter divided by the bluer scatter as -0.32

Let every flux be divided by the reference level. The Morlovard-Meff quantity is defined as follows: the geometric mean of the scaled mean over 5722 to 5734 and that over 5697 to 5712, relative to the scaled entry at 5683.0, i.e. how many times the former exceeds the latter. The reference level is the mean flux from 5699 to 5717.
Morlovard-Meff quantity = 0.83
